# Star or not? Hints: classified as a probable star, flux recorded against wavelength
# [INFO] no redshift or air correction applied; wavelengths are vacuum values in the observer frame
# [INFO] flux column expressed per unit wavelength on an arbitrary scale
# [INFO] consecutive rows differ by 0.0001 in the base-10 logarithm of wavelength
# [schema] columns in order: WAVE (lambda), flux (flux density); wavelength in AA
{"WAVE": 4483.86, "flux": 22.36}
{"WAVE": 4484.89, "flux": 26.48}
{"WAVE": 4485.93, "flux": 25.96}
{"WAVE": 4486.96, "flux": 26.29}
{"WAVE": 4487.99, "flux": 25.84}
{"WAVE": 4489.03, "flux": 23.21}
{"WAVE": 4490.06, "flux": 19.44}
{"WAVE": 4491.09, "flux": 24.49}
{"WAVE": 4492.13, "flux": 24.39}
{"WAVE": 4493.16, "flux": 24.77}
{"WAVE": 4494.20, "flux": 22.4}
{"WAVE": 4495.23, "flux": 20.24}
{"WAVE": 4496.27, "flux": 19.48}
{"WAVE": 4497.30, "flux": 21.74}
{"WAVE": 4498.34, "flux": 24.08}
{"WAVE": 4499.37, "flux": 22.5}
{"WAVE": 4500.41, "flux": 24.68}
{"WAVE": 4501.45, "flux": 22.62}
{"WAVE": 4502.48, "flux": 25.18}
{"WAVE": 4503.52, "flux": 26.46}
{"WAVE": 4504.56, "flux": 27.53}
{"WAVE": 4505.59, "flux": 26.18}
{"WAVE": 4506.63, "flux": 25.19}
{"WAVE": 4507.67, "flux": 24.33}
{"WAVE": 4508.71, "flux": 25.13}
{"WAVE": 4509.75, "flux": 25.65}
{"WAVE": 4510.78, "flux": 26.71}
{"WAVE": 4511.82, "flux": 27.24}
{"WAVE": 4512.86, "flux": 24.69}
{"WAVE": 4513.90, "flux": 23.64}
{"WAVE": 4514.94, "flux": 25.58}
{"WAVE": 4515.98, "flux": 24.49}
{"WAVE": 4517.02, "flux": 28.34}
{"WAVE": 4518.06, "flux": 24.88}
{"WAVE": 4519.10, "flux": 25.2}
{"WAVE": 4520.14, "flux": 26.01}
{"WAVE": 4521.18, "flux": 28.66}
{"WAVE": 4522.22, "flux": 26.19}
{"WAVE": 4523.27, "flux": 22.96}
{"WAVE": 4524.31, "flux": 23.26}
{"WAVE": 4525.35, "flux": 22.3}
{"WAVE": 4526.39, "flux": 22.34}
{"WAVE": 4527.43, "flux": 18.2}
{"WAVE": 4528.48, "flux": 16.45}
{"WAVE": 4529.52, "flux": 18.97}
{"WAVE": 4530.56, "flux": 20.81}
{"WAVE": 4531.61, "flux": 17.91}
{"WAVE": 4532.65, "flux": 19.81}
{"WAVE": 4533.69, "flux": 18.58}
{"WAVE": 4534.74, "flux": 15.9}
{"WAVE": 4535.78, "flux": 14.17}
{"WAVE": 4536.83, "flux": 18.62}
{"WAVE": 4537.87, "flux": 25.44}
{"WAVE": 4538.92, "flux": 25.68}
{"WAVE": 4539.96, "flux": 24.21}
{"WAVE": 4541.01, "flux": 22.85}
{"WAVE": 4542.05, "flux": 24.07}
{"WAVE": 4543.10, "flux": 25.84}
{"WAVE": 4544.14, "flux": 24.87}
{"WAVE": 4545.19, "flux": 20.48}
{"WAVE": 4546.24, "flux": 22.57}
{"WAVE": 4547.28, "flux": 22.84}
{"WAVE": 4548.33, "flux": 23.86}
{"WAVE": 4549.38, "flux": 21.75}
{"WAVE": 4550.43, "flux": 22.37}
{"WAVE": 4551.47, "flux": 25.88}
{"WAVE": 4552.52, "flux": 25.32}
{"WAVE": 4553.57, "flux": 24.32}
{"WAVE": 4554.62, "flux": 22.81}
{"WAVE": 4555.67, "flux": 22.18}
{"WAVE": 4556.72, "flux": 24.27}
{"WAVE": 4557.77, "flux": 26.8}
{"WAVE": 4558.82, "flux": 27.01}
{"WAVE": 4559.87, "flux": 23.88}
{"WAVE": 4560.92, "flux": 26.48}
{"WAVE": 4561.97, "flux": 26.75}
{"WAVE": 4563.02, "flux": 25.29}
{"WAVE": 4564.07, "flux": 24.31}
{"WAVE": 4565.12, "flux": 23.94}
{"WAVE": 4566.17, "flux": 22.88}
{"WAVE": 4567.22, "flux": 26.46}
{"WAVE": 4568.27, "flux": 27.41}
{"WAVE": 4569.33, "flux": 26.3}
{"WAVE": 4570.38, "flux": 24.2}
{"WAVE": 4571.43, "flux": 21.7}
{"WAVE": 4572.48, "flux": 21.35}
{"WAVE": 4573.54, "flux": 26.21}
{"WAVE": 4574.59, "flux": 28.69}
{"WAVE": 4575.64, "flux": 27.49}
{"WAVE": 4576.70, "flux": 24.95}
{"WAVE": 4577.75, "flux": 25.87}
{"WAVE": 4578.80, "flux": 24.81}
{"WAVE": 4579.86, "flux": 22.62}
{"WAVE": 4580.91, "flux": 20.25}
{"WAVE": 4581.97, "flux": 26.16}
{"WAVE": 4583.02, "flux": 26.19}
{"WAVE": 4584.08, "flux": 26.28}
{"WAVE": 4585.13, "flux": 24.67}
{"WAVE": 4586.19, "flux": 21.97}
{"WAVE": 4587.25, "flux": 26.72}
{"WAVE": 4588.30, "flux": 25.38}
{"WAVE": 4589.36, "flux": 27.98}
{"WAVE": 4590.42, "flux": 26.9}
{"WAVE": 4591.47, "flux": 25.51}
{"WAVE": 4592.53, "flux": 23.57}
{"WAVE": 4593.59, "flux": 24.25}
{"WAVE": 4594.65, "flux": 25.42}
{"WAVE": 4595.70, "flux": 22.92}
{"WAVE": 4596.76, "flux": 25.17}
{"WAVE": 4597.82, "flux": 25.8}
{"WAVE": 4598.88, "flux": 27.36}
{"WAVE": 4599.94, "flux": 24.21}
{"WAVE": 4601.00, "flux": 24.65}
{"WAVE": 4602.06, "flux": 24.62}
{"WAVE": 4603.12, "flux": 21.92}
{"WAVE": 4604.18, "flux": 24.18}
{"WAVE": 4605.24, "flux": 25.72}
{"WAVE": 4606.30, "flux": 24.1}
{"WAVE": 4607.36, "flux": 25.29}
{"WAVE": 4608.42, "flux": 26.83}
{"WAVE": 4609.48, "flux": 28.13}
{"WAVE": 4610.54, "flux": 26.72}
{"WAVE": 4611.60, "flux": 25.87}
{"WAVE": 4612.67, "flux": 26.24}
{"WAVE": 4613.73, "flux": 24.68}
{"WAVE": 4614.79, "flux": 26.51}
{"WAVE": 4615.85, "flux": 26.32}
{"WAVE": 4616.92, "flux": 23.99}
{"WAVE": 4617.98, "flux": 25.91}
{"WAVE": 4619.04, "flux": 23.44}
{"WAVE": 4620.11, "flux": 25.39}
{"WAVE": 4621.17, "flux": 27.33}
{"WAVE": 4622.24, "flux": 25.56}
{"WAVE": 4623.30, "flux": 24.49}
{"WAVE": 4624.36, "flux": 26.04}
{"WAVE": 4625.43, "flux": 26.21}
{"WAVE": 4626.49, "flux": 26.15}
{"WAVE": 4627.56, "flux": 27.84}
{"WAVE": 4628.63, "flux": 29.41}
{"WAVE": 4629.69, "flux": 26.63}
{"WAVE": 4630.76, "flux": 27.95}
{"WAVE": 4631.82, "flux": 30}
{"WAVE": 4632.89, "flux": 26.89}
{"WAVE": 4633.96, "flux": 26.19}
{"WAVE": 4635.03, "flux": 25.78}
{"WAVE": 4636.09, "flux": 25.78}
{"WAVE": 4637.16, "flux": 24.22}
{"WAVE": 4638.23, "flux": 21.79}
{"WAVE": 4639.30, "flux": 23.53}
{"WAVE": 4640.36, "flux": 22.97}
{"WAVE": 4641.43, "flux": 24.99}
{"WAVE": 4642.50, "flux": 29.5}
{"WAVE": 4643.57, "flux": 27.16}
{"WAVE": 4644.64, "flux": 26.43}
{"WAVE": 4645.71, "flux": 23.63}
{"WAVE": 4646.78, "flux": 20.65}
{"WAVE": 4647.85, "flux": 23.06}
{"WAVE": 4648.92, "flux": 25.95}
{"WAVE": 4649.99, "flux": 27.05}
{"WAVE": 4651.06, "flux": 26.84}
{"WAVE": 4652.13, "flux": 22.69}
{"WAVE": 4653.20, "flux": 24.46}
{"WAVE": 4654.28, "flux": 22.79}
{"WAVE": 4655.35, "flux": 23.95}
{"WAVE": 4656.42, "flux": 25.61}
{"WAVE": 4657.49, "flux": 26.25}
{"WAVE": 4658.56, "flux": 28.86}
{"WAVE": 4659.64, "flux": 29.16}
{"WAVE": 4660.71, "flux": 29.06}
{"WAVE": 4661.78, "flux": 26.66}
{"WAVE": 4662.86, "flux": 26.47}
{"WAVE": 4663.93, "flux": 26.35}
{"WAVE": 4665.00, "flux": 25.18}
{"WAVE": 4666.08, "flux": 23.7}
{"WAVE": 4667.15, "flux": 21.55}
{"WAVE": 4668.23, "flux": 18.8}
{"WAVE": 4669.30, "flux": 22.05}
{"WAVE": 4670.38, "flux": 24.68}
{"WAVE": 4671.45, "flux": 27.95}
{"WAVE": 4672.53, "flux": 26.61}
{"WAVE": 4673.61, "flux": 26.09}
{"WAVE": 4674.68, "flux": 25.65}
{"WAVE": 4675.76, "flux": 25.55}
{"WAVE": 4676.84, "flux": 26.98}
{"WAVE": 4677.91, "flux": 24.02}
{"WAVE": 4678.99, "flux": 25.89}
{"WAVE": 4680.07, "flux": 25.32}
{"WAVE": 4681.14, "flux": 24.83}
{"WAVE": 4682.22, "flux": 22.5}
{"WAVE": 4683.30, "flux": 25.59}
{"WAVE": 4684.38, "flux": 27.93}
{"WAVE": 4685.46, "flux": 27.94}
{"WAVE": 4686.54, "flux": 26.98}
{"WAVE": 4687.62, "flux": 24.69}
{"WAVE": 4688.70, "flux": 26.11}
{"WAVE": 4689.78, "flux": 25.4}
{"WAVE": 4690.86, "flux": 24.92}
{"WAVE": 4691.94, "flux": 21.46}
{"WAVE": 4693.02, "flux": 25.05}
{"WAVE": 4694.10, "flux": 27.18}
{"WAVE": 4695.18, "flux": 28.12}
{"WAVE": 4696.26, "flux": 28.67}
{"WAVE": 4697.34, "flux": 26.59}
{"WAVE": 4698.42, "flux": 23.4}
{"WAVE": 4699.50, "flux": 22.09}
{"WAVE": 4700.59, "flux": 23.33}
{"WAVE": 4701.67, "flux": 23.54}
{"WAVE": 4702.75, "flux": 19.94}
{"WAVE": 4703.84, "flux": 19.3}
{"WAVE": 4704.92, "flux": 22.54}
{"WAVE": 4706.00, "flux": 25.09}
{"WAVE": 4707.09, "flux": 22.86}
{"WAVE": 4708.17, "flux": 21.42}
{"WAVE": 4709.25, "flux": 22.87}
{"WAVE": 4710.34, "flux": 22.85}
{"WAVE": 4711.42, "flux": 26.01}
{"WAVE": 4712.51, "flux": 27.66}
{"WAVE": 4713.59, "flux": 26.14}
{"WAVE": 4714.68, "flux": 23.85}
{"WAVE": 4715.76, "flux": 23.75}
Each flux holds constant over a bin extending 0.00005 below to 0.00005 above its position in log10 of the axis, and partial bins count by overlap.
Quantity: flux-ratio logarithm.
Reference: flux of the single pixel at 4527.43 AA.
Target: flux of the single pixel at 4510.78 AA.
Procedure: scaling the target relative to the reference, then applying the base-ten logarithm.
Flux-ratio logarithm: 0.17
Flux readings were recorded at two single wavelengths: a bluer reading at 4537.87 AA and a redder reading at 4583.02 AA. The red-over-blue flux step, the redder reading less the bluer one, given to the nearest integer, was 1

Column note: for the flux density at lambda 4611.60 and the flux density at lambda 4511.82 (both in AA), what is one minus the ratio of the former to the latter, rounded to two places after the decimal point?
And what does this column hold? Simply 0.05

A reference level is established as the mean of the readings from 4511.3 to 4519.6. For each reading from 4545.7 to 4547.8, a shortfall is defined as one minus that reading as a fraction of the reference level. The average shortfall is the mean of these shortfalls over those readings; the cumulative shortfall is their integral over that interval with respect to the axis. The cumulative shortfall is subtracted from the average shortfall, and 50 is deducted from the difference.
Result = -50.1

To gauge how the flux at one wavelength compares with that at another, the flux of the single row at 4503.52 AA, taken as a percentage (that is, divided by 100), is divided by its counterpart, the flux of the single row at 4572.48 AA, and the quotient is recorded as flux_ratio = 0.0124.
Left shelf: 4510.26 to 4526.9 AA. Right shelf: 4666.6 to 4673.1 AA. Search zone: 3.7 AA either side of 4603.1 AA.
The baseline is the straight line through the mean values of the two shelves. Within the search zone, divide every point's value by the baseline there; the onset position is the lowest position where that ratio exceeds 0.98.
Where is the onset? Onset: 4599.94 AA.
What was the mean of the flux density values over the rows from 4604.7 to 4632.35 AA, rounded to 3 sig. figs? 26.3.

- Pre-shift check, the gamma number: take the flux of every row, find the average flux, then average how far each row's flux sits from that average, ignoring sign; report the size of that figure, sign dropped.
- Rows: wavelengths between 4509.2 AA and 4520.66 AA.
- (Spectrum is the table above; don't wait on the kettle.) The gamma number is 1.0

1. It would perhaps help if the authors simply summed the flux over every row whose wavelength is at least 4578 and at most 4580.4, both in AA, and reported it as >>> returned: 47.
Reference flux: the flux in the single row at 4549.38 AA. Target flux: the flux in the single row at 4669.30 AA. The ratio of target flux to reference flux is 1.01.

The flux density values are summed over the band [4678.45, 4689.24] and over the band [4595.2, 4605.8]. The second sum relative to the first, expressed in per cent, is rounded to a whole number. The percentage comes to 96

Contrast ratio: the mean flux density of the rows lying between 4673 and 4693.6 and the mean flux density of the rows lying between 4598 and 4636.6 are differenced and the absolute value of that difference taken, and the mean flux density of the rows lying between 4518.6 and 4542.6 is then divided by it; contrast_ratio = 40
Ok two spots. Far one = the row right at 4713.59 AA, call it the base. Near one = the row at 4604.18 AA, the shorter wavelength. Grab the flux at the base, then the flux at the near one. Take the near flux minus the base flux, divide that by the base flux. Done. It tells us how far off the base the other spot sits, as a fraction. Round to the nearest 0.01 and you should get -0.07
